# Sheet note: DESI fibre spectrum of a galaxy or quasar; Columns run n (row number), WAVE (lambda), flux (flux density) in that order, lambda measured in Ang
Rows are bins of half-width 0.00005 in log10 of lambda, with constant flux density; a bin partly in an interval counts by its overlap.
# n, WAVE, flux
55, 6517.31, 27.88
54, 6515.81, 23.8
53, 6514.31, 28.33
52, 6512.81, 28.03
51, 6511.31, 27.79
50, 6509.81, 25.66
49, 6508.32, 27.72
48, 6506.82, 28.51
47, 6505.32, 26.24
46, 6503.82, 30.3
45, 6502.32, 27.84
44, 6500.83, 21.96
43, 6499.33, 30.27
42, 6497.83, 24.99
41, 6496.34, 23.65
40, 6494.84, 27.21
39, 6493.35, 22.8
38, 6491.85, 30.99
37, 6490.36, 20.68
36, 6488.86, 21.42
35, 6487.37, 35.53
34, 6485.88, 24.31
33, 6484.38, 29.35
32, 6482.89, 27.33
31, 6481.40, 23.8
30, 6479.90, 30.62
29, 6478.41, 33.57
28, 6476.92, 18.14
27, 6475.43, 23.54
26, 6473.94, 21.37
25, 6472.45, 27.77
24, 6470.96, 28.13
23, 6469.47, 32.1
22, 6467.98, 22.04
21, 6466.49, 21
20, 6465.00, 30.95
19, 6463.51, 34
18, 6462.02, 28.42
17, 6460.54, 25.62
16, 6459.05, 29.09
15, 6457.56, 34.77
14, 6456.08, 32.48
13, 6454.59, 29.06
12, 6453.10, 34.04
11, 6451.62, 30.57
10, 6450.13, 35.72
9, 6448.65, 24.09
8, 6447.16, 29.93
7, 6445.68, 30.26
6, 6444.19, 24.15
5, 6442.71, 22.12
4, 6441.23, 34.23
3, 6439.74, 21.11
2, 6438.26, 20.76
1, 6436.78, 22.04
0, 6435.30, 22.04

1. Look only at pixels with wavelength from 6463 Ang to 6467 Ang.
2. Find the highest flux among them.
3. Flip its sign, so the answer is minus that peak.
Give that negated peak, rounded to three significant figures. -34.0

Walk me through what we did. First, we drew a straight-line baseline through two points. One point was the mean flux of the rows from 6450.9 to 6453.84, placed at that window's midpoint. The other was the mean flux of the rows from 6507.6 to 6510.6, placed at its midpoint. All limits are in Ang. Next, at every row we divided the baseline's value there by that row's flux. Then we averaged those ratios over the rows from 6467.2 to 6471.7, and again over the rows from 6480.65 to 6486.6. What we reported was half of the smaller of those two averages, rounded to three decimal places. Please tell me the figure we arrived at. 0.562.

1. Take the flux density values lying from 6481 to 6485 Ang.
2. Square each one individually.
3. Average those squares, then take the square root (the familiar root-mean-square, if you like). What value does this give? 26.9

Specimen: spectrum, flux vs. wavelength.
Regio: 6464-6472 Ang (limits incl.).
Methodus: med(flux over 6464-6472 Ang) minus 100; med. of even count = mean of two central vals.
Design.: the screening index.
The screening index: -71.9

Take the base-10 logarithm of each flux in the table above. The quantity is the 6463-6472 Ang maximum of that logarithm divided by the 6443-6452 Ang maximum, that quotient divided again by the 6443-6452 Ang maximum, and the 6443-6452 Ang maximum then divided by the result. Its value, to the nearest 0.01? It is 2.45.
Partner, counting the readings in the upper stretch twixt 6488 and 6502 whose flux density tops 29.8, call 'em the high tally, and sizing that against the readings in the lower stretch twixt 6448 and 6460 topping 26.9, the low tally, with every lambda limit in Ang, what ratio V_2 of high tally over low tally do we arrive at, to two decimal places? 0.29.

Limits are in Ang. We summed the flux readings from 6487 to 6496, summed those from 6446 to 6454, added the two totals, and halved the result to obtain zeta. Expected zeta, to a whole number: 156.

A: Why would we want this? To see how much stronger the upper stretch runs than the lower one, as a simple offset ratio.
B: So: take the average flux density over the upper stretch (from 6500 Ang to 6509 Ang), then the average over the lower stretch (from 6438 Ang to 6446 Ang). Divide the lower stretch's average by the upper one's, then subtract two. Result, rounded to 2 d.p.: -1.06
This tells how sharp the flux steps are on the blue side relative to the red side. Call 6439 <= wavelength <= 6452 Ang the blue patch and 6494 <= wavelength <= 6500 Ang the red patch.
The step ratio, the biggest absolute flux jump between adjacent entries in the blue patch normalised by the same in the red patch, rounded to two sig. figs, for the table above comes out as 2.5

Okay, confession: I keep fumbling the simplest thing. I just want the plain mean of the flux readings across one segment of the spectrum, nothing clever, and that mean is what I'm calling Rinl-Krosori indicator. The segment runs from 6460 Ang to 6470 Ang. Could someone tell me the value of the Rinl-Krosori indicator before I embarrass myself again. 27.7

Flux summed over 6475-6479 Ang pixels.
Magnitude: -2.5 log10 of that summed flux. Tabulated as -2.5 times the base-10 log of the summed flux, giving -4.69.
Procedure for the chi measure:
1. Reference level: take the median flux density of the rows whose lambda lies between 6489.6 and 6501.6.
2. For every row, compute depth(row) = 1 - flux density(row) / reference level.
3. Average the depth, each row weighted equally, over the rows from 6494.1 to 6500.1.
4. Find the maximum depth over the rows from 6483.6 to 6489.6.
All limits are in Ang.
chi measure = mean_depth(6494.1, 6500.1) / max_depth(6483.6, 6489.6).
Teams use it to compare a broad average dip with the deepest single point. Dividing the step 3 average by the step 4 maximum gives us -0.76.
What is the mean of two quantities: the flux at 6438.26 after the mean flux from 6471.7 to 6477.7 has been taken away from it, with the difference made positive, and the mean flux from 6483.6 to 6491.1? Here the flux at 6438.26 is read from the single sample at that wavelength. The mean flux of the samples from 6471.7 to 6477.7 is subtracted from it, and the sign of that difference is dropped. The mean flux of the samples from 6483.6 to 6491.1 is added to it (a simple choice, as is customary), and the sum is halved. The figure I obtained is 14.1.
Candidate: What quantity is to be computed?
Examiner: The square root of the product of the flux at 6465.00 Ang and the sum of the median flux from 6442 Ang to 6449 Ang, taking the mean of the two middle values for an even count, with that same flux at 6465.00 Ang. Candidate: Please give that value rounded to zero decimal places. 41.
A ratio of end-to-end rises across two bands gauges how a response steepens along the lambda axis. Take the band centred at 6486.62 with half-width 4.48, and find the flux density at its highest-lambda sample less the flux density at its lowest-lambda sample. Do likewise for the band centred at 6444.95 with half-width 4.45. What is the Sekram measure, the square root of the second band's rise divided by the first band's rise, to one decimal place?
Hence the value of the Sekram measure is 1.2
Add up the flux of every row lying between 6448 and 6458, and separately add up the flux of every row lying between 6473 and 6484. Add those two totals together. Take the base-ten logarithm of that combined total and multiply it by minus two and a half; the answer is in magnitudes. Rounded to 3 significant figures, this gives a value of -6.50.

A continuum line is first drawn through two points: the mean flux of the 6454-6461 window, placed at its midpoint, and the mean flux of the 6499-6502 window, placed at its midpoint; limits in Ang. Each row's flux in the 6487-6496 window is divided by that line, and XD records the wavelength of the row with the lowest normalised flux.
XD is 6490.36 Ang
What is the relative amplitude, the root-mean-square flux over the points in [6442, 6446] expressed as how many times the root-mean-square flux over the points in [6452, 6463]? 0.84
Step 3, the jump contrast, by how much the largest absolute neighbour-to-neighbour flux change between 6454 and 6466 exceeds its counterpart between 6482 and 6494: -8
